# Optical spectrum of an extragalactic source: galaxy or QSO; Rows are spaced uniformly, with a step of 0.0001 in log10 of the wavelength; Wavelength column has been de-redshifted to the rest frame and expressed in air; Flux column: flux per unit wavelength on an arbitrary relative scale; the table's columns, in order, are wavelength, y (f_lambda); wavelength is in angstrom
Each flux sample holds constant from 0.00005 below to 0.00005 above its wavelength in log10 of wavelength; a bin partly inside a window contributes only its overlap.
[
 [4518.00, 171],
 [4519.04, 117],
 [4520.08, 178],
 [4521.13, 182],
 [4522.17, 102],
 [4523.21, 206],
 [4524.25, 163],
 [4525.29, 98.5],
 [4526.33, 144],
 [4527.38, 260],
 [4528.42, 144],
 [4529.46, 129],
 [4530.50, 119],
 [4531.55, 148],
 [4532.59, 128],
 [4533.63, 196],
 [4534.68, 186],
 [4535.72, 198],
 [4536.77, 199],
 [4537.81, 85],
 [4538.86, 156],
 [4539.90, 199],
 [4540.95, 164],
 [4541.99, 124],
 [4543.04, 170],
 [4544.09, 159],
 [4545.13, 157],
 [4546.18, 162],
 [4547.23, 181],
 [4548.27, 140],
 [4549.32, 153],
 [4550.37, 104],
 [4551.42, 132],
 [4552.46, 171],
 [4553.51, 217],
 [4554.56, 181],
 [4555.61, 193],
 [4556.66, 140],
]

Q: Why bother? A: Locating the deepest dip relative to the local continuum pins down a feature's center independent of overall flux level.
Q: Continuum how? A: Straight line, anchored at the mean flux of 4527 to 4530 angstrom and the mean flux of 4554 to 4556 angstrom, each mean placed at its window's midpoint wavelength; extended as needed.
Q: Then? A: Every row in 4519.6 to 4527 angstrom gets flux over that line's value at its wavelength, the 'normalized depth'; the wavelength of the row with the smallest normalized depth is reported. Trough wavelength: 4525.29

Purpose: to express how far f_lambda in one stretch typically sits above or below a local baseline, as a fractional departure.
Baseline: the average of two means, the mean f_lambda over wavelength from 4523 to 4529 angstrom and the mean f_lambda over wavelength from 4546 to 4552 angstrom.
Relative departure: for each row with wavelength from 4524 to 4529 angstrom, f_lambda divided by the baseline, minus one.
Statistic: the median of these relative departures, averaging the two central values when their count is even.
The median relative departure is -0.08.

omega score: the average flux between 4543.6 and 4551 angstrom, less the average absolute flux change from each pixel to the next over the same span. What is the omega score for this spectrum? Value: 129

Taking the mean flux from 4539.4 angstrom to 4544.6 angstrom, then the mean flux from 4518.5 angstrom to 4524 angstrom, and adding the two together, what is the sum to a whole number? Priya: 320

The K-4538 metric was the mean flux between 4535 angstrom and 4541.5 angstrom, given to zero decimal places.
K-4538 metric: 167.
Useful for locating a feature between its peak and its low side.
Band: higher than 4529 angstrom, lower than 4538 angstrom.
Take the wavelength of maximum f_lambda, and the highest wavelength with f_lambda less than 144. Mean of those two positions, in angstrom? 4537.3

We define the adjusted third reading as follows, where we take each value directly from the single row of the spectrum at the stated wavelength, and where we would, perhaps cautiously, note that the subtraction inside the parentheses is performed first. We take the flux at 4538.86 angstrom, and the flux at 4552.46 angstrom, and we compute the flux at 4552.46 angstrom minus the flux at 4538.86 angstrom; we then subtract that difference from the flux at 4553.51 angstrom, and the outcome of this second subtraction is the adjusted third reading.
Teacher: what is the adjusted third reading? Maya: 202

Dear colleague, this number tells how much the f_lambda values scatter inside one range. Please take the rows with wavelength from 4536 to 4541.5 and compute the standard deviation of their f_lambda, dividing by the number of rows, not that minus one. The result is 42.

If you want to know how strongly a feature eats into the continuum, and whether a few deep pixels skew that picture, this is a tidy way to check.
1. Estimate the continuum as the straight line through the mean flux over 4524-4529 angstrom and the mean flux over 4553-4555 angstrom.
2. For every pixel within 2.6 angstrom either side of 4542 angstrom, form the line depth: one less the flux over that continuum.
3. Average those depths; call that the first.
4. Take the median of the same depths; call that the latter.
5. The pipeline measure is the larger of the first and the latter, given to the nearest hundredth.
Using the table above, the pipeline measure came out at 0.11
